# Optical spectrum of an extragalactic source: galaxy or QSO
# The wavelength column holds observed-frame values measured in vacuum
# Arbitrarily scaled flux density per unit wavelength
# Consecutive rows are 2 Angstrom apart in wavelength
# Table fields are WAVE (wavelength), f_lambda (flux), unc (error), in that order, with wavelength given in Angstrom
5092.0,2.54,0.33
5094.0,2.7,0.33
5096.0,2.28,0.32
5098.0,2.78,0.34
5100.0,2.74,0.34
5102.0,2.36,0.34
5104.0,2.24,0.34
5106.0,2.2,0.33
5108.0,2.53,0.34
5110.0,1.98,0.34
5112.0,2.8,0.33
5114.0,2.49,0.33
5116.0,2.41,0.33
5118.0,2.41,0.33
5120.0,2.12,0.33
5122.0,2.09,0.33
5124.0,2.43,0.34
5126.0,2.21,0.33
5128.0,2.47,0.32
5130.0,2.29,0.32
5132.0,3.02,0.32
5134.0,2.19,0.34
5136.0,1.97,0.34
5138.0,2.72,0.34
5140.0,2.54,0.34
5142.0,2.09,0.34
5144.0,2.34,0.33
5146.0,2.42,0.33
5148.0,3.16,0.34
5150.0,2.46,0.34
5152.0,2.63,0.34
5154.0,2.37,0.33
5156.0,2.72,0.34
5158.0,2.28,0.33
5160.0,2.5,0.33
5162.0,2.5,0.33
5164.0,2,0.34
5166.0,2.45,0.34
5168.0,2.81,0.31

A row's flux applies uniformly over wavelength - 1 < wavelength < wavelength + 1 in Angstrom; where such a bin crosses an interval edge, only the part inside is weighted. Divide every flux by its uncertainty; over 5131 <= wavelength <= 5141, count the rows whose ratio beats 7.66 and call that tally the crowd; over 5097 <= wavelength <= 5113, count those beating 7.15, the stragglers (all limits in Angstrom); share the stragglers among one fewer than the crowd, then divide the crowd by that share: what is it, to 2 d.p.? 0.50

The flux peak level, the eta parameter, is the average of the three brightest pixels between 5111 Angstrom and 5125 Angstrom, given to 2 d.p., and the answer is 2.57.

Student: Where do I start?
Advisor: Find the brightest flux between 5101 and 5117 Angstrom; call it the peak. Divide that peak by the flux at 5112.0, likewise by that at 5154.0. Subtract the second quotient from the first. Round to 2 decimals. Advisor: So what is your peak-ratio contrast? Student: -0.18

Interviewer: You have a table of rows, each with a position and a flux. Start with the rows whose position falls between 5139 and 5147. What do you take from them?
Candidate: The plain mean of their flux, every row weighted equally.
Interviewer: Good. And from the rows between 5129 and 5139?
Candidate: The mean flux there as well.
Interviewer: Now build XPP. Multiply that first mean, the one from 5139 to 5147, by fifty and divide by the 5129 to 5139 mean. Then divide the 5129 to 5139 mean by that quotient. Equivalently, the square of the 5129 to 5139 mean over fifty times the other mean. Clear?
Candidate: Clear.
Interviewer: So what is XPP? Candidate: 0.051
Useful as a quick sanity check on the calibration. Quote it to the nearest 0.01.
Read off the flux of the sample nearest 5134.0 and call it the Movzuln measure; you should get 2.19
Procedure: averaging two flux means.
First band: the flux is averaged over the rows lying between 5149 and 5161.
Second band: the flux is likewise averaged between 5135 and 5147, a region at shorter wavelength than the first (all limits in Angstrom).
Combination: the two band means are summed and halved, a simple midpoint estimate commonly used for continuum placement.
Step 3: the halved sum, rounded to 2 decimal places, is 2.42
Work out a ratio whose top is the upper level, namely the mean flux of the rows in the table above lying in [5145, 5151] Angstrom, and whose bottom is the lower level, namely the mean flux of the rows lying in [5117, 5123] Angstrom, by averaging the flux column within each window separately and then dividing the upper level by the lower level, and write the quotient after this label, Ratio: 1.21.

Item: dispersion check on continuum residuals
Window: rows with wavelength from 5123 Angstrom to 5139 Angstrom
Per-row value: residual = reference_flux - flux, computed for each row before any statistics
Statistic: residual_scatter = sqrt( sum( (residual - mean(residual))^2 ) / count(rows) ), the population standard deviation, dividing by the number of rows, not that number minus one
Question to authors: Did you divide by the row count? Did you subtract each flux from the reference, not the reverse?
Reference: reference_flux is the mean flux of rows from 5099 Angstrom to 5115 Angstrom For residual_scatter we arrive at 0.31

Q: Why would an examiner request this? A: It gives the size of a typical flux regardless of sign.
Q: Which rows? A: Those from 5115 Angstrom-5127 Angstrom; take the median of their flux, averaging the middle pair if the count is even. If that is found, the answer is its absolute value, 2.31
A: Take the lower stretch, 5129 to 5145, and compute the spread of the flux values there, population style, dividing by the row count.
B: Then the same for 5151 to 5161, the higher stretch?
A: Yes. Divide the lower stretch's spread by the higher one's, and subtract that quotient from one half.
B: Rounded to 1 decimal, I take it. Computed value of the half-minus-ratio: -1.5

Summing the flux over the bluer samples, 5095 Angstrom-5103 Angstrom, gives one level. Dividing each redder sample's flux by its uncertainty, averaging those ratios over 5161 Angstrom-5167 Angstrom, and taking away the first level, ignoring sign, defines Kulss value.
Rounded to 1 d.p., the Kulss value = 3.3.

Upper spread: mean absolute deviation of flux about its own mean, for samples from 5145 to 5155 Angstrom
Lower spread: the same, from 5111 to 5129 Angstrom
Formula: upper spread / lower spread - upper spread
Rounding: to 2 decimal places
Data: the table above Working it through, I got 1.20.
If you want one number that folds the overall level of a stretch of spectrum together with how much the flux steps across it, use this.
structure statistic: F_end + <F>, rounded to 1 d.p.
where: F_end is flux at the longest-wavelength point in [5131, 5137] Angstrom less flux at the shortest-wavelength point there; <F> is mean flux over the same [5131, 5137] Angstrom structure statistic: 1.3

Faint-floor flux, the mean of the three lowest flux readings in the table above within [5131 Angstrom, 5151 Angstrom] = 2.08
